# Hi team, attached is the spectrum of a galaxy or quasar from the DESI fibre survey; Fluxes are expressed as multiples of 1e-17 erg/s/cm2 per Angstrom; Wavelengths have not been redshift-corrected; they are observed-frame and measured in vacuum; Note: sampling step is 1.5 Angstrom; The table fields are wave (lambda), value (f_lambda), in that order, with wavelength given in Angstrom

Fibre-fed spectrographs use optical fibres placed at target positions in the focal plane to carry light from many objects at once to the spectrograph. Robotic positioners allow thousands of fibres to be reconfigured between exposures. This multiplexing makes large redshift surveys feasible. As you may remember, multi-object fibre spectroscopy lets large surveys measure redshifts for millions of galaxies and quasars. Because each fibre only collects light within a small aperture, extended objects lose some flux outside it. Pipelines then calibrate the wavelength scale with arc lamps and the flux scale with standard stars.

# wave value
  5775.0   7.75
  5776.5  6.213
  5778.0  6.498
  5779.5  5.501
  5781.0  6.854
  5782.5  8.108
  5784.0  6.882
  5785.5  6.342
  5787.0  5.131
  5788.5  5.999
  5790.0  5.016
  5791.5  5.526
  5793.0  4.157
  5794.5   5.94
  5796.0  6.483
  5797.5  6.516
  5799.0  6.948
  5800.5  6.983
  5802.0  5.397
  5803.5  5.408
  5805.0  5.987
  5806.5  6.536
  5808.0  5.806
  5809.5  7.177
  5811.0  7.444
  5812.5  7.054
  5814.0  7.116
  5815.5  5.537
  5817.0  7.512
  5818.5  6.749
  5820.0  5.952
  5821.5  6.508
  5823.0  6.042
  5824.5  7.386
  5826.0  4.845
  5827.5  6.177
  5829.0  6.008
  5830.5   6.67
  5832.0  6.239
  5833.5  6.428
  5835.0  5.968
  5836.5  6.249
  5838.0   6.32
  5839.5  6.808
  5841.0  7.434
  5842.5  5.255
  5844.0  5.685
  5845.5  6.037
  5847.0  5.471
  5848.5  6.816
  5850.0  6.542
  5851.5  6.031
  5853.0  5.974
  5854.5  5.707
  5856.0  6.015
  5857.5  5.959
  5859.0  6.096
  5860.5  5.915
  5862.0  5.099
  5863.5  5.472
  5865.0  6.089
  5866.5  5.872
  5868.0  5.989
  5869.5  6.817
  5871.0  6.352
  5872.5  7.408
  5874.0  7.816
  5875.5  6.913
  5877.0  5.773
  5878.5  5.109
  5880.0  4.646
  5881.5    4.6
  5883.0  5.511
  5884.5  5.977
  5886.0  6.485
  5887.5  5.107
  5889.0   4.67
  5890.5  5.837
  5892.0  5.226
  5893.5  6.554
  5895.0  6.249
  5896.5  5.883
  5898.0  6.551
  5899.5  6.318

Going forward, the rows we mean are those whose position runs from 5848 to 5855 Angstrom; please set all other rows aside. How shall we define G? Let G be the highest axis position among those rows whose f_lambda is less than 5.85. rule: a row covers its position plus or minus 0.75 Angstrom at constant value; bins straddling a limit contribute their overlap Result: 5854.5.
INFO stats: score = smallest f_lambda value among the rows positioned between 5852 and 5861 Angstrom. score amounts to 5.707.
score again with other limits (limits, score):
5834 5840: 5.968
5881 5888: 4.6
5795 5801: 6.483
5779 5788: 5.131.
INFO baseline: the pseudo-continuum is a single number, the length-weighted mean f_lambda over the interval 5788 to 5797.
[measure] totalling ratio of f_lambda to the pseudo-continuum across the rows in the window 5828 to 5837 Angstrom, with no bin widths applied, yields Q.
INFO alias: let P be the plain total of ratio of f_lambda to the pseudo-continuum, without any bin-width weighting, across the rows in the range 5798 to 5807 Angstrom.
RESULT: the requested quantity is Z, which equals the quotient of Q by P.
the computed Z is 1.01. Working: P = 6.7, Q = 6.79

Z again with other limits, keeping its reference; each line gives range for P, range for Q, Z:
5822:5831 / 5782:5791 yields 1.01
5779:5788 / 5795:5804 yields 0.97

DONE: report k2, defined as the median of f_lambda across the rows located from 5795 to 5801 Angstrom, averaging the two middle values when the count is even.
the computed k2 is 6.7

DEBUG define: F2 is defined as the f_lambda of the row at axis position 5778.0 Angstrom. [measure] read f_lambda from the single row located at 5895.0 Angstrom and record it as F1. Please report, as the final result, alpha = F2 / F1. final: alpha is 1.0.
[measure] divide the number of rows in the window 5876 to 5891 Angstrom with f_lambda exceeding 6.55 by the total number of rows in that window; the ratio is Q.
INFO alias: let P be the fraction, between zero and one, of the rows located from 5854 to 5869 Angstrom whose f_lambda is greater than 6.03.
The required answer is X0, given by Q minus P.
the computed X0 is -0.20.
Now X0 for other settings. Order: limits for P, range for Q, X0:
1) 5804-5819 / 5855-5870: -0.60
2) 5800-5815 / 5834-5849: -0.30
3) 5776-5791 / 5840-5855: -0.40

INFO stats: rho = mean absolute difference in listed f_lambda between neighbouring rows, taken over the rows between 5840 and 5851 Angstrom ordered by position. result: 0.9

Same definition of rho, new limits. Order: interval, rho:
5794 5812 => 0.6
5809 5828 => 1.0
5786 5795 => 1.1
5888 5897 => 0.8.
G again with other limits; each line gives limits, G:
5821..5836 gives 5826.0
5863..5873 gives 5863.5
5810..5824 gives 5815.5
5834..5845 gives 5844.0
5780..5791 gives 5790.0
